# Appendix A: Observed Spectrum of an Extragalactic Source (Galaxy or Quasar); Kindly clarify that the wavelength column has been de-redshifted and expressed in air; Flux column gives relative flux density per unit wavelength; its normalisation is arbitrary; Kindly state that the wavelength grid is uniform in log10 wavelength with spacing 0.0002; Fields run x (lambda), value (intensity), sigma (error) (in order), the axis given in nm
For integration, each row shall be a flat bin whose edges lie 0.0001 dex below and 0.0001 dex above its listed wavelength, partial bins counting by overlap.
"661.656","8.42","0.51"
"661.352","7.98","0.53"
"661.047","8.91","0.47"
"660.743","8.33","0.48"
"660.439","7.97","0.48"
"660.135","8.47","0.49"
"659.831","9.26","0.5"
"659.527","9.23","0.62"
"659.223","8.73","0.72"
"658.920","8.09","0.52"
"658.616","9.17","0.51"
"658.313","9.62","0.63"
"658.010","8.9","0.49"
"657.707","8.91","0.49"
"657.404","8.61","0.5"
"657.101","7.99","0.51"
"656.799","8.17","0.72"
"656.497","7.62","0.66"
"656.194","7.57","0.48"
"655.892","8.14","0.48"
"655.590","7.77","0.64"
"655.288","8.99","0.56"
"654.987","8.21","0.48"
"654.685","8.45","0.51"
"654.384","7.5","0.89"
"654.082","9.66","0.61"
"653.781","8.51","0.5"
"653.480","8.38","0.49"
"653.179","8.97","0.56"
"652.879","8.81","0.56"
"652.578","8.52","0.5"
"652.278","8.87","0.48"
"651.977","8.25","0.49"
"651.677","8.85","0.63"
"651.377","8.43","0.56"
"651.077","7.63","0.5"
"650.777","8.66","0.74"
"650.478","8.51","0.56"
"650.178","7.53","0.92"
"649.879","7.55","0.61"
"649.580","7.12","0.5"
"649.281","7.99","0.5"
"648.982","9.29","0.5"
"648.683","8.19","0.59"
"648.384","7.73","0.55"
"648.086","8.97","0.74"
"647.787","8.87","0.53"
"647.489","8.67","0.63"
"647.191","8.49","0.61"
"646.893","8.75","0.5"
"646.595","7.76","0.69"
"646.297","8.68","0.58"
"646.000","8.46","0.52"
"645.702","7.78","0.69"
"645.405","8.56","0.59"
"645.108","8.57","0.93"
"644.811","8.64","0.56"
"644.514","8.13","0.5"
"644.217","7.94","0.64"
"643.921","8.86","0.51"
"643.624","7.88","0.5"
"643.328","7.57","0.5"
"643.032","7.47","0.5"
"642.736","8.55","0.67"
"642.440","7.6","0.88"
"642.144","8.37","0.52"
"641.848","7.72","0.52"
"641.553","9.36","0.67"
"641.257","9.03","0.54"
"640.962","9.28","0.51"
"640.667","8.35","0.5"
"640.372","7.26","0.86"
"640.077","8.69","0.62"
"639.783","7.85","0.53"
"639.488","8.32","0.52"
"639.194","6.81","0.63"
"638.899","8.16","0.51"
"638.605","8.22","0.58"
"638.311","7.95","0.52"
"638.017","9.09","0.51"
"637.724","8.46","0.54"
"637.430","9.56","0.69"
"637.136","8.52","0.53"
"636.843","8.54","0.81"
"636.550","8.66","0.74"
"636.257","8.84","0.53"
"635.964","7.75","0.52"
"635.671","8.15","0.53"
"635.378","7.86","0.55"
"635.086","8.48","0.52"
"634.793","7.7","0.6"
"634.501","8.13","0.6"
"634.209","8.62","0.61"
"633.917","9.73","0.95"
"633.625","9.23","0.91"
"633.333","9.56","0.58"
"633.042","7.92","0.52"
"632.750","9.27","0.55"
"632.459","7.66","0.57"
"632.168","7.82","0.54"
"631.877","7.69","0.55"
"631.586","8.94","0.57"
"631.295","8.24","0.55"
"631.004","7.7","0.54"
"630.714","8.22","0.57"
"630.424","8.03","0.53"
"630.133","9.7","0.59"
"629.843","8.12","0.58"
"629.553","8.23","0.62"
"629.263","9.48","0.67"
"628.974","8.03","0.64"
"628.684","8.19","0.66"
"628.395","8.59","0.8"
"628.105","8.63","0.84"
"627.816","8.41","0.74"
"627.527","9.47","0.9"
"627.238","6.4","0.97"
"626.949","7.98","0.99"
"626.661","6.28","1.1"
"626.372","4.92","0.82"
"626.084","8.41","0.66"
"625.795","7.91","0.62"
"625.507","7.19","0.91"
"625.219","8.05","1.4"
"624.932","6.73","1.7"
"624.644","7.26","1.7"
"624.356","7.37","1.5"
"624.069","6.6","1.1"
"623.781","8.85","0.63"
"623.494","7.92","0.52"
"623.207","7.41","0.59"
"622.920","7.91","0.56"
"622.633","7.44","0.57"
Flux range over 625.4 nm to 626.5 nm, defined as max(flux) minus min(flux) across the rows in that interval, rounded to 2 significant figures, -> 3.5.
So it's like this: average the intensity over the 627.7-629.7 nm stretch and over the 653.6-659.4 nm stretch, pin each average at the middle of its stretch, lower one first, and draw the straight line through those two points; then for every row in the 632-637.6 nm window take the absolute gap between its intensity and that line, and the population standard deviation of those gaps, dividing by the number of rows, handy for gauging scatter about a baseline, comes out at 0.366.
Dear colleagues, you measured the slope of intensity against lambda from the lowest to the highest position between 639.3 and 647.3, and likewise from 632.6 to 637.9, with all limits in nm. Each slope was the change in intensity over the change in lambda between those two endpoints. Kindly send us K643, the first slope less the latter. 0.2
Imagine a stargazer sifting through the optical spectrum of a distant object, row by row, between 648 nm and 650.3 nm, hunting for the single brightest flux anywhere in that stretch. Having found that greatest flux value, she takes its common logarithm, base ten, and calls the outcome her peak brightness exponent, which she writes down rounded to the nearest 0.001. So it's 0.968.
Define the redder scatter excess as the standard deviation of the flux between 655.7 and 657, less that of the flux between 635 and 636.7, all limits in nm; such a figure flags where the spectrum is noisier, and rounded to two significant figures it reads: -0.12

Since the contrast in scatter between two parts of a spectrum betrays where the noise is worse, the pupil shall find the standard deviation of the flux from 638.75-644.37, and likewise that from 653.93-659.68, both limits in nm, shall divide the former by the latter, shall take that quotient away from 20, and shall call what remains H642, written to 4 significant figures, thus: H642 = 18.97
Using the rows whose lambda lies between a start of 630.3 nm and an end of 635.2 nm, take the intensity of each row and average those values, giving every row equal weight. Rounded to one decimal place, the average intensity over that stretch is 8.4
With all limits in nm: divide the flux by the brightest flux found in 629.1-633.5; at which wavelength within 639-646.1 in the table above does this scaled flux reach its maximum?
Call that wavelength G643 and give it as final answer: 641.553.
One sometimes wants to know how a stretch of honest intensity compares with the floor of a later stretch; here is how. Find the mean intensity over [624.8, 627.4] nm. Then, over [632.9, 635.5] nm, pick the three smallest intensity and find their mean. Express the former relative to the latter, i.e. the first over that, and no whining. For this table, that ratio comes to 0.91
